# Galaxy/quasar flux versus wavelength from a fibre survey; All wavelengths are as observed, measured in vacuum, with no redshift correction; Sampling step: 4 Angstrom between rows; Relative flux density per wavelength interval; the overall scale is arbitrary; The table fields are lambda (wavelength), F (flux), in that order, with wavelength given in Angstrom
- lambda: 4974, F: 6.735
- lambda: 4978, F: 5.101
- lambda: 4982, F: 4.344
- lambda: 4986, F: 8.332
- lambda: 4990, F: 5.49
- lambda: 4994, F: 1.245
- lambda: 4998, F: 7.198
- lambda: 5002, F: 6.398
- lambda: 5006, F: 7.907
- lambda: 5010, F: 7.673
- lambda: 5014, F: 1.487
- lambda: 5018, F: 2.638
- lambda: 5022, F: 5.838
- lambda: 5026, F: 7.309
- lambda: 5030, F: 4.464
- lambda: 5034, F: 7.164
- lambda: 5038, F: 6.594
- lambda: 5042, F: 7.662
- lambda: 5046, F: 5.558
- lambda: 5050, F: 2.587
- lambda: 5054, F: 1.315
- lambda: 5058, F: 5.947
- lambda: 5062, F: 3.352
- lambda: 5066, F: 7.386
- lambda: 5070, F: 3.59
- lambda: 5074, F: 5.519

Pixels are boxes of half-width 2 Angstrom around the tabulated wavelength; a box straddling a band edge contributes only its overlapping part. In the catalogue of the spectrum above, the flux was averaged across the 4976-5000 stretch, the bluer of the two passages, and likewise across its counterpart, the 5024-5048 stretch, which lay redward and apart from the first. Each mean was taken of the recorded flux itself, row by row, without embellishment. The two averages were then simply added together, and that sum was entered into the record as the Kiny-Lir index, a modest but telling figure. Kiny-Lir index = 11.7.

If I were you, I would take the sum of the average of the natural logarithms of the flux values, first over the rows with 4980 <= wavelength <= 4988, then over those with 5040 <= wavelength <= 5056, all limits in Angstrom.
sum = 3.0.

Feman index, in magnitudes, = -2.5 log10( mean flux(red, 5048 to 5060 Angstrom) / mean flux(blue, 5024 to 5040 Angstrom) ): 0.72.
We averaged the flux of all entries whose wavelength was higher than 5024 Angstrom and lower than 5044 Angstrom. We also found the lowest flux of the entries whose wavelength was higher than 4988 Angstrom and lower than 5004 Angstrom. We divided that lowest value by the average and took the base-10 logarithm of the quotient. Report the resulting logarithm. -0.73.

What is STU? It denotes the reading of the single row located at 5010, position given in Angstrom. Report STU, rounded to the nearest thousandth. 7.673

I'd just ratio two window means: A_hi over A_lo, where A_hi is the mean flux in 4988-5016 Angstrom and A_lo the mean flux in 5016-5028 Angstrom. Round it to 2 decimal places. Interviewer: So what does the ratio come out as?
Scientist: 1.02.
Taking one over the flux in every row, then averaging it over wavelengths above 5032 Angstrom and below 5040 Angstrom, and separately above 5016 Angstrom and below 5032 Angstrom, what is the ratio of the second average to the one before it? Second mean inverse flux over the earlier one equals 1.6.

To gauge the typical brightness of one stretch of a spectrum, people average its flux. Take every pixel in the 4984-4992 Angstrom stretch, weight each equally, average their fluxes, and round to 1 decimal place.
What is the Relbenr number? 6.9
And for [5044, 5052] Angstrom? 4.1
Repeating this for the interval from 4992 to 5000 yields 4.2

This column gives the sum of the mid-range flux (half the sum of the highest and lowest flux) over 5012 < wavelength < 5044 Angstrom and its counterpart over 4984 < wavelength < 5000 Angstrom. 9.4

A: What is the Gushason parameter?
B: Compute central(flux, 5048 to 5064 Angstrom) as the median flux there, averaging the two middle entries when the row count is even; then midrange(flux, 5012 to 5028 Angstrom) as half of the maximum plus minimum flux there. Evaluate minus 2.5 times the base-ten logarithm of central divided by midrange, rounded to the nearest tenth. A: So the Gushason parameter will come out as 0.4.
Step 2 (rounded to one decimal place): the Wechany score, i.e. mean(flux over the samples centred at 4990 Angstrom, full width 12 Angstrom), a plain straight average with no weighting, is 5.0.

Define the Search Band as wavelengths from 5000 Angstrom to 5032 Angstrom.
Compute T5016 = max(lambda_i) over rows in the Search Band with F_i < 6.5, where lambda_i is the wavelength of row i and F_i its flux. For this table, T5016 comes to 5030 Angstrom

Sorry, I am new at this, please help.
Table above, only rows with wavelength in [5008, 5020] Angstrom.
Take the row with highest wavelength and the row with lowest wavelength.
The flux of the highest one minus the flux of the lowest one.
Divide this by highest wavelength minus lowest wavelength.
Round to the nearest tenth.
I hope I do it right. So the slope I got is -0.6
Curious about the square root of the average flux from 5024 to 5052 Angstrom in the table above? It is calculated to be 2.43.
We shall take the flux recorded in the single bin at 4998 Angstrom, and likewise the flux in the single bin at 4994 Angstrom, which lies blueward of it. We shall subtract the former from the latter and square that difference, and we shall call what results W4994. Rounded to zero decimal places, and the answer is 35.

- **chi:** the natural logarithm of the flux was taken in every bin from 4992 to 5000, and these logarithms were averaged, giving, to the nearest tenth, 1.1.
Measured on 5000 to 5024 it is 1.5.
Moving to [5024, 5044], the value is 1.9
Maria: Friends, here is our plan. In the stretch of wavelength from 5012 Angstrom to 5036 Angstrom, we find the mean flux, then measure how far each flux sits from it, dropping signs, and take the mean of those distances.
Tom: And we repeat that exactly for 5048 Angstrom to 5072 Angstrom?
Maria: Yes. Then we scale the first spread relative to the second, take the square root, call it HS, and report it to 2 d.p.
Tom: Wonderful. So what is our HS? 1.05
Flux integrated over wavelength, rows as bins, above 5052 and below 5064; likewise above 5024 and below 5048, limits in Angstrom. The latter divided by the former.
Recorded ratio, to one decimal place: 3.7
